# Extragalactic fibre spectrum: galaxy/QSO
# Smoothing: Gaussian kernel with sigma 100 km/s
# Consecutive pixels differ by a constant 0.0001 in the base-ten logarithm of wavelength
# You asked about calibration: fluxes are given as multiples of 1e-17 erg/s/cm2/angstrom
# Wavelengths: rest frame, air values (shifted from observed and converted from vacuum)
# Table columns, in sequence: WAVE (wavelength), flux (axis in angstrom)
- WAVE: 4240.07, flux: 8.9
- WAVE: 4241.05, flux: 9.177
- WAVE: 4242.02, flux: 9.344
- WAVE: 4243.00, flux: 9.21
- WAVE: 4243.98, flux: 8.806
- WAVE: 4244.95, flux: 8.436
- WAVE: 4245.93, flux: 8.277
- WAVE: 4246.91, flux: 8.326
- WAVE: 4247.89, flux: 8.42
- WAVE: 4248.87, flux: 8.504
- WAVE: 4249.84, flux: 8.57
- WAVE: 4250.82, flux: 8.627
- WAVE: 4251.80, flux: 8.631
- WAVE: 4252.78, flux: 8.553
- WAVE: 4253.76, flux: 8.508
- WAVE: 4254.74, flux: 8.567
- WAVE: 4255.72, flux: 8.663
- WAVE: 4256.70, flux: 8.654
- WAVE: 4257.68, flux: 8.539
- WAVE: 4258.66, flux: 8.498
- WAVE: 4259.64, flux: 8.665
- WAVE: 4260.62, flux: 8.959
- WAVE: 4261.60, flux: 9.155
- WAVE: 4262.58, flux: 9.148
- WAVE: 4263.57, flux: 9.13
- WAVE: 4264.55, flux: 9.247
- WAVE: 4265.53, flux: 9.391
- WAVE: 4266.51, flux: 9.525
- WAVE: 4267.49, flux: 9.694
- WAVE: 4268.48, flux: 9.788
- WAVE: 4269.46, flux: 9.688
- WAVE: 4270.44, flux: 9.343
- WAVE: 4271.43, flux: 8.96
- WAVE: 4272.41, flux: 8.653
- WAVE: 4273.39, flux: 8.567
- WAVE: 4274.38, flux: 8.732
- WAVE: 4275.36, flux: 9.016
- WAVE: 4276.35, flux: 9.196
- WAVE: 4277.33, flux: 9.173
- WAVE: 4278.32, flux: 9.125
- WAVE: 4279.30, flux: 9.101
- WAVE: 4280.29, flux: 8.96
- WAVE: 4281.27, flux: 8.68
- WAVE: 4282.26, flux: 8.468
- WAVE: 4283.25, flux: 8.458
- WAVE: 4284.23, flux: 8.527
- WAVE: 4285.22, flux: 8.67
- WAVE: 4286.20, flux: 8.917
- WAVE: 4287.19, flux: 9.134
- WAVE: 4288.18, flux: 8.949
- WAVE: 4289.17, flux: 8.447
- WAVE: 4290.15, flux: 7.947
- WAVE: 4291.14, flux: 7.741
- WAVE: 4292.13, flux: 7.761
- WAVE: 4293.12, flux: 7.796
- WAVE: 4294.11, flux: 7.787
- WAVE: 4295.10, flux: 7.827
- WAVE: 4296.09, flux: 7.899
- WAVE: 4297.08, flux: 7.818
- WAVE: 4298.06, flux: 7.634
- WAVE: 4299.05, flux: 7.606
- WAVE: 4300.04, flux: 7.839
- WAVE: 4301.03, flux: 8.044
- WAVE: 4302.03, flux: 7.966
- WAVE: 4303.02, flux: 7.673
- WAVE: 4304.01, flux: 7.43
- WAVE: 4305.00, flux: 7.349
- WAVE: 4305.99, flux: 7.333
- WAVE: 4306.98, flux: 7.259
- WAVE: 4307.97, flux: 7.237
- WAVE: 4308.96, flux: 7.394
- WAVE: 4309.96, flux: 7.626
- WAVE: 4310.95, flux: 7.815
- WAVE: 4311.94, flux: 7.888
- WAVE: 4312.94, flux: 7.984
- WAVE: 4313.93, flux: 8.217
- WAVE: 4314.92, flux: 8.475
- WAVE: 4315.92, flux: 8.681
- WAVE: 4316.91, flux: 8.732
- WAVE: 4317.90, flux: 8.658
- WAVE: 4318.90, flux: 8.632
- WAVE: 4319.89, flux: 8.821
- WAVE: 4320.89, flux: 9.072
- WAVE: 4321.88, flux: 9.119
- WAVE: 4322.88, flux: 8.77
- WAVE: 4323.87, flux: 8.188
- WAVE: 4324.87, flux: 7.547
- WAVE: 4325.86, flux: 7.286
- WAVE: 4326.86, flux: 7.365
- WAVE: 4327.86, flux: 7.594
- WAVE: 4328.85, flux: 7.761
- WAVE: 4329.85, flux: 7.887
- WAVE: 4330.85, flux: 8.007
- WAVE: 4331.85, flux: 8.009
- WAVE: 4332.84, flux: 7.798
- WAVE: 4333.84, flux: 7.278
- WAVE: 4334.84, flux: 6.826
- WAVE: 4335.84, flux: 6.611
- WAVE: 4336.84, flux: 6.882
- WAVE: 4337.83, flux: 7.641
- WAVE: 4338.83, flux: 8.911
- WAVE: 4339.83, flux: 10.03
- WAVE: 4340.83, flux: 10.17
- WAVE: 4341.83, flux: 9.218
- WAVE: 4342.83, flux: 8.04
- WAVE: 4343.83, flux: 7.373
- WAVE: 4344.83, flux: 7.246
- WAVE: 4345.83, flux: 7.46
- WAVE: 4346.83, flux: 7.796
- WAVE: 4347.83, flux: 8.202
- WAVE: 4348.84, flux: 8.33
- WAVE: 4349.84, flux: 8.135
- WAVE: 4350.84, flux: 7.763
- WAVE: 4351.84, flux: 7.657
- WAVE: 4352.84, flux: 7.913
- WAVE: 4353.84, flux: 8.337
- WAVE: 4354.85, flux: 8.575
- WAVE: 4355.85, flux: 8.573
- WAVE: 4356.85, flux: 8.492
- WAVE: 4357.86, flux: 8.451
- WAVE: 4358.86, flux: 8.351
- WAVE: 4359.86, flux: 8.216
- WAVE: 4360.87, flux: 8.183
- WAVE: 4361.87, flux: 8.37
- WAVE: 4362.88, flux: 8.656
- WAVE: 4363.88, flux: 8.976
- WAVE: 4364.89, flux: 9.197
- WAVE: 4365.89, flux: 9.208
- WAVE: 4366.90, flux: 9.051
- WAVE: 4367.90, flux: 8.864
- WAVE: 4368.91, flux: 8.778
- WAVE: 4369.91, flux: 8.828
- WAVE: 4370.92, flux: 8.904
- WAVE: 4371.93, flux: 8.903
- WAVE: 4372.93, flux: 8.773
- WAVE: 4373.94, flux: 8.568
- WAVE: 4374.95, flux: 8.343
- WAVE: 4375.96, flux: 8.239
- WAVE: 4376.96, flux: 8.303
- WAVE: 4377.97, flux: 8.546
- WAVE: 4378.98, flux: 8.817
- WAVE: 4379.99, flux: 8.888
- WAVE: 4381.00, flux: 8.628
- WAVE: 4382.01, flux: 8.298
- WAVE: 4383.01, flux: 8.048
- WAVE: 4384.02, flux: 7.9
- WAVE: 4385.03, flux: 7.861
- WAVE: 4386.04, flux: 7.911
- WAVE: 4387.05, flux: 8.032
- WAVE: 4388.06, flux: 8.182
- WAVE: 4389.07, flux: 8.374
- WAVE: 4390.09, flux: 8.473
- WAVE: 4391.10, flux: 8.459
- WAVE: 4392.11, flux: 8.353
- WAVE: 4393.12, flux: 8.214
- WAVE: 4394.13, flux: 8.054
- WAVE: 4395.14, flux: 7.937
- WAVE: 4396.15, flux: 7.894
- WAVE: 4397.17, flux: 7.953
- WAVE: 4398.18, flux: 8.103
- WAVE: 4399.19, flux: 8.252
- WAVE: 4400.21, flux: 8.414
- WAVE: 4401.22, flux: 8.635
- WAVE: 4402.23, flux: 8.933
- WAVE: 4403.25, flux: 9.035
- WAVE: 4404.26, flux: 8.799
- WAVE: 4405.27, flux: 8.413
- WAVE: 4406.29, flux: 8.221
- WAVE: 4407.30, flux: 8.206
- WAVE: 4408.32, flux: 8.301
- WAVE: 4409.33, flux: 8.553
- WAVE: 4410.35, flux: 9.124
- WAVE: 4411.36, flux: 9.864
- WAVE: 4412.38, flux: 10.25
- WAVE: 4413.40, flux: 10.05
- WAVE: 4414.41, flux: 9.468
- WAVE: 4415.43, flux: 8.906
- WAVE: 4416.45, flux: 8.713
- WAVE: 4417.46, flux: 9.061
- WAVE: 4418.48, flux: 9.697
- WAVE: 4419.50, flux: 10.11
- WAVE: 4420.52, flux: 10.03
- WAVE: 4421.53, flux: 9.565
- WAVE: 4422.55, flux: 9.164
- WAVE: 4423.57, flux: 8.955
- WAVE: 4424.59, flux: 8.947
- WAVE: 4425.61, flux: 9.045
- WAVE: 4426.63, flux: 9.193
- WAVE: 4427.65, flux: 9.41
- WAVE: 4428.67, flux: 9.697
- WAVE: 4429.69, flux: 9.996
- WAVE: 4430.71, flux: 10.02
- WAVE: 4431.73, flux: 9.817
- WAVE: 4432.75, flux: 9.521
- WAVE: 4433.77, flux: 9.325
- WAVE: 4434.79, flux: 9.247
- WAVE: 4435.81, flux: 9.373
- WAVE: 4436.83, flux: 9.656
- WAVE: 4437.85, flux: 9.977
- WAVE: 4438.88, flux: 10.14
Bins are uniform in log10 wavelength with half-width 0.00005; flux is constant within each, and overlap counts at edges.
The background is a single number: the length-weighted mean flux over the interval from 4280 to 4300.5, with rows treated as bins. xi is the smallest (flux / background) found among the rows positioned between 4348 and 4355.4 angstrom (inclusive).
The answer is 0.93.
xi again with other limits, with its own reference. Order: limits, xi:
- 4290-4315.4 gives 0.88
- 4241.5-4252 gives 1.01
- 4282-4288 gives 1.03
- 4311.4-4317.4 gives 0.96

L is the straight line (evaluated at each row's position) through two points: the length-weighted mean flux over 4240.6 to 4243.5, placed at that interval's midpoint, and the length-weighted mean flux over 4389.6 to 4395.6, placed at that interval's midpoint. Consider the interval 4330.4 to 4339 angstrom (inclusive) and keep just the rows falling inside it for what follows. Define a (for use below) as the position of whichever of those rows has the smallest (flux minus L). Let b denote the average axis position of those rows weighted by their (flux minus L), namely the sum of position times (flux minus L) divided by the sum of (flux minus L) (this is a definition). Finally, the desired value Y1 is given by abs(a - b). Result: 1.0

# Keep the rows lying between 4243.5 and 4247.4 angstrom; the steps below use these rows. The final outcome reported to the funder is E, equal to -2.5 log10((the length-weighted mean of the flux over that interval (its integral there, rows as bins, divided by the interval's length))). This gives -2.32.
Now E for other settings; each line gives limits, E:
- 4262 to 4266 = -2.41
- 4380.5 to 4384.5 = -2.29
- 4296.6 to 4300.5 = -2.22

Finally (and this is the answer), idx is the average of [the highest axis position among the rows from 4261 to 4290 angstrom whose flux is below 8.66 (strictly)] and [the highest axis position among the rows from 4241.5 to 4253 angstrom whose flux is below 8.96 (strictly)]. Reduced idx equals 4271.0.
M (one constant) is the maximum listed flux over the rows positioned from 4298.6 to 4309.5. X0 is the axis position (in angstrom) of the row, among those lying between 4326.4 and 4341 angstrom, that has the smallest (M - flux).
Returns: 4340.83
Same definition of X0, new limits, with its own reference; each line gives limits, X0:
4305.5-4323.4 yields 4321.88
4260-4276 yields 4268.48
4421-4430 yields 4429.69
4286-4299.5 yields 4287.19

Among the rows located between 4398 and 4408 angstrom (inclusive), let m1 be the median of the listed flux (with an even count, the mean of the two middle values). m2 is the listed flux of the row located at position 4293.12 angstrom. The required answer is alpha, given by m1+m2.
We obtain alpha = 16.2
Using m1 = 8.4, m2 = 7.796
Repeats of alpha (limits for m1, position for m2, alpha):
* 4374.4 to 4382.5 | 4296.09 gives 16.3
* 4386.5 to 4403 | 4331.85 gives 16.2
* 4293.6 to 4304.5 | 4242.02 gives 17.2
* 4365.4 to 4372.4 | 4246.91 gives 17.2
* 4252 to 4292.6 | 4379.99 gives 17.8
